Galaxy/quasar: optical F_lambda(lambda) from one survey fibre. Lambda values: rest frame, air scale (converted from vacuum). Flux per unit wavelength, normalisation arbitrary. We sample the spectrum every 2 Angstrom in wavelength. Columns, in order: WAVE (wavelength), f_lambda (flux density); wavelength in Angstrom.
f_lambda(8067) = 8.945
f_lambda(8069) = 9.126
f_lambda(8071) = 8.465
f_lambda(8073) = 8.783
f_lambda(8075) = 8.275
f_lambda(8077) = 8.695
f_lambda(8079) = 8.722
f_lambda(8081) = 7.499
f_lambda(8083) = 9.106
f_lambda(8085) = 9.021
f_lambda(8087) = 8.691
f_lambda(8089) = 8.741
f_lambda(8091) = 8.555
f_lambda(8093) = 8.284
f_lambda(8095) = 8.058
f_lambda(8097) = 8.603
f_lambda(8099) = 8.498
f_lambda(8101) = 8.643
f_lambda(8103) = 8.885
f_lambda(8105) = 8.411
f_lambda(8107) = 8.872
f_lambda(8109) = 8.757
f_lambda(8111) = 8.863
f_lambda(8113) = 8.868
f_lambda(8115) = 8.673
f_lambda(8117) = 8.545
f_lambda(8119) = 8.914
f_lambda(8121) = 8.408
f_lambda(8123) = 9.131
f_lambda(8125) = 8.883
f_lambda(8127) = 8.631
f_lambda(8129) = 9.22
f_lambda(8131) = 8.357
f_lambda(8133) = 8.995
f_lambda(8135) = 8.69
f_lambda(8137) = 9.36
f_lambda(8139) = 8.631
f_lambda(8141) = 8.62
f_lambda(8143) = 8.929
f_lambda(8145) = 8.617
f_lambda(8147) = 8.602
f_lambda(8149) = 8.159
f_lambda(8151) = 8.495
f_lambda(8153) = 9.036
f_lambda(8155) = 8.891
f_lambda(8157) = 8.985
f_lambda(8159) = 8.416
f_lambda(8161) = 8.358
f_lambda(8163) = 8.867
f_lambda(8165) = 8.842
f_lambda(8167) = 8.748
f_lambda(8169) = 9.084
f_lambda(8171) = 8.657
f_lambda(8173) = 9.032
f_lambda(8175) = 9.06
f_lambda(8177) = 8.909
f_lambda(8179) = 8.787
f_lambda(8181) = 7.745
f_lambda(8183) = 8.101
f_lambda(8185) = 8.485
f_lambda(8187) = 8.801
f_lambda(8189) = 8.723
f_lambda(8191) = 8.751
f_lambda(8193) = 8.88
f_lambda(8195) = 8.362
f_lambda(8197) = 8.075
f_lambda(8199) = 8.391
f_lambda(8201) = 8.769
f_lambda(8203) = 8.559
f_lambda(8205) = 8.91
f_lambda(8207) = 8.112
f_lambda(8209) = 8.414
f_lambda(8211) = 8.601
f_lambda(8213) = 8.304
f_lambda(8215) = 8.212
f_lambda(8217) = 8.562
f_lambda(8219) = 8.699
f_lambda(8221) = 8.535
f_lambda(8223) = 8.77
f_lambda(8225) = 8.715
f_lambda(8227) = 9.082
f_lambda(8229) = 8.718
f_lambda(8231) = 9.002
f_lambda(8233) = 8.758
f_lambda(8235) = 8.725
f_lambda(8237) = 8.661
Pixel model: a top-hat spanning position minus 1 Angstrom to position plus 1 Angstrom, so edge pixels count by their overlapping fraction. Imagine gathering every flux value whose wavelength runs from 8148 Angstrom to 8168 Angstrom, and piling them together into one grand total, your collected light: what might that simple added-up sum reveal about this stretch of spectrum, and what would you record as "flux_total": 86.8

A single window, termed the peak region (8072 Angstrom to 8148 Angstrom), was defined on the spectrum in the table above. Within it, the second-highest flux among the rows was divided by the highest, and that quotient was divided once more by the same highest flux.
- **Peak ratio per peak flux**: 0.105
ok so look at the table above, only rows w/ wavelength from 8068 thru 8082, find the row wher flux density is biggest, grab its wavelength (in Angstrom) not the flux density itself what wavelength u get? 8069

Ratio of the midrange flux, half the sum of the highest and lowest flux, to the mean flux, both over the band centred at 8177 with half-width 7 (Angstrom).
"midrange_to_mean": 0.98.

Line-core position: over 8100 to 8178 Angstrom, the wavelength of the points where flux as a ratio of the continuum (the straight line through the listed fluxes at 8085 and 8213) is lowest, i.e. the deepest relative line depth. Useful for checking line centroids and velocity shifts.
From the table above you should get 8149 Angstrom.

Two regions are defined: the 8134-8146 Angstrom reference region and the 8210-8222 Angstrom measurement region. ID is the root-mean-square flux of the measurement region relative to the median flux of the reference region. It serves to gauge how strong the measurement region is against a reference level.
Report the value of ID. 0.98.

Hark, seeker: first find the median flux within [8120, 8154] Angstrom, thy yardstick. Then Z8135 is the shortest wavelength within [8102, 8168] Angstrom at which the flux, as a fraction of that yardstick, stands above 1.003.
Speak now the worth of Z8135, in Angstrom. 8103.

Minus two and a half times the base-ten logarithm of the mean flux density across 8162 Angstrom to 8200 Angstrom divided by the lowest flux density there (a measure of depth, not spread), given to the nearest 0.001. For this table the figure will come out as -0.120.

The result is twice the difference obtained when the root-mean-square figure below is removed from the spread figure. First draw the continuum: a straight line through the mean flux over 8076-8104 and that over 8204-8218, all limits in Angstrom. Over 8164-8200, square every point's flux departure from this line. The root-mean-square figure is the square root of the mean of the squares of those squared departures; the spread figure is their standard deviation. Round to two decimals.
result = -0.13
